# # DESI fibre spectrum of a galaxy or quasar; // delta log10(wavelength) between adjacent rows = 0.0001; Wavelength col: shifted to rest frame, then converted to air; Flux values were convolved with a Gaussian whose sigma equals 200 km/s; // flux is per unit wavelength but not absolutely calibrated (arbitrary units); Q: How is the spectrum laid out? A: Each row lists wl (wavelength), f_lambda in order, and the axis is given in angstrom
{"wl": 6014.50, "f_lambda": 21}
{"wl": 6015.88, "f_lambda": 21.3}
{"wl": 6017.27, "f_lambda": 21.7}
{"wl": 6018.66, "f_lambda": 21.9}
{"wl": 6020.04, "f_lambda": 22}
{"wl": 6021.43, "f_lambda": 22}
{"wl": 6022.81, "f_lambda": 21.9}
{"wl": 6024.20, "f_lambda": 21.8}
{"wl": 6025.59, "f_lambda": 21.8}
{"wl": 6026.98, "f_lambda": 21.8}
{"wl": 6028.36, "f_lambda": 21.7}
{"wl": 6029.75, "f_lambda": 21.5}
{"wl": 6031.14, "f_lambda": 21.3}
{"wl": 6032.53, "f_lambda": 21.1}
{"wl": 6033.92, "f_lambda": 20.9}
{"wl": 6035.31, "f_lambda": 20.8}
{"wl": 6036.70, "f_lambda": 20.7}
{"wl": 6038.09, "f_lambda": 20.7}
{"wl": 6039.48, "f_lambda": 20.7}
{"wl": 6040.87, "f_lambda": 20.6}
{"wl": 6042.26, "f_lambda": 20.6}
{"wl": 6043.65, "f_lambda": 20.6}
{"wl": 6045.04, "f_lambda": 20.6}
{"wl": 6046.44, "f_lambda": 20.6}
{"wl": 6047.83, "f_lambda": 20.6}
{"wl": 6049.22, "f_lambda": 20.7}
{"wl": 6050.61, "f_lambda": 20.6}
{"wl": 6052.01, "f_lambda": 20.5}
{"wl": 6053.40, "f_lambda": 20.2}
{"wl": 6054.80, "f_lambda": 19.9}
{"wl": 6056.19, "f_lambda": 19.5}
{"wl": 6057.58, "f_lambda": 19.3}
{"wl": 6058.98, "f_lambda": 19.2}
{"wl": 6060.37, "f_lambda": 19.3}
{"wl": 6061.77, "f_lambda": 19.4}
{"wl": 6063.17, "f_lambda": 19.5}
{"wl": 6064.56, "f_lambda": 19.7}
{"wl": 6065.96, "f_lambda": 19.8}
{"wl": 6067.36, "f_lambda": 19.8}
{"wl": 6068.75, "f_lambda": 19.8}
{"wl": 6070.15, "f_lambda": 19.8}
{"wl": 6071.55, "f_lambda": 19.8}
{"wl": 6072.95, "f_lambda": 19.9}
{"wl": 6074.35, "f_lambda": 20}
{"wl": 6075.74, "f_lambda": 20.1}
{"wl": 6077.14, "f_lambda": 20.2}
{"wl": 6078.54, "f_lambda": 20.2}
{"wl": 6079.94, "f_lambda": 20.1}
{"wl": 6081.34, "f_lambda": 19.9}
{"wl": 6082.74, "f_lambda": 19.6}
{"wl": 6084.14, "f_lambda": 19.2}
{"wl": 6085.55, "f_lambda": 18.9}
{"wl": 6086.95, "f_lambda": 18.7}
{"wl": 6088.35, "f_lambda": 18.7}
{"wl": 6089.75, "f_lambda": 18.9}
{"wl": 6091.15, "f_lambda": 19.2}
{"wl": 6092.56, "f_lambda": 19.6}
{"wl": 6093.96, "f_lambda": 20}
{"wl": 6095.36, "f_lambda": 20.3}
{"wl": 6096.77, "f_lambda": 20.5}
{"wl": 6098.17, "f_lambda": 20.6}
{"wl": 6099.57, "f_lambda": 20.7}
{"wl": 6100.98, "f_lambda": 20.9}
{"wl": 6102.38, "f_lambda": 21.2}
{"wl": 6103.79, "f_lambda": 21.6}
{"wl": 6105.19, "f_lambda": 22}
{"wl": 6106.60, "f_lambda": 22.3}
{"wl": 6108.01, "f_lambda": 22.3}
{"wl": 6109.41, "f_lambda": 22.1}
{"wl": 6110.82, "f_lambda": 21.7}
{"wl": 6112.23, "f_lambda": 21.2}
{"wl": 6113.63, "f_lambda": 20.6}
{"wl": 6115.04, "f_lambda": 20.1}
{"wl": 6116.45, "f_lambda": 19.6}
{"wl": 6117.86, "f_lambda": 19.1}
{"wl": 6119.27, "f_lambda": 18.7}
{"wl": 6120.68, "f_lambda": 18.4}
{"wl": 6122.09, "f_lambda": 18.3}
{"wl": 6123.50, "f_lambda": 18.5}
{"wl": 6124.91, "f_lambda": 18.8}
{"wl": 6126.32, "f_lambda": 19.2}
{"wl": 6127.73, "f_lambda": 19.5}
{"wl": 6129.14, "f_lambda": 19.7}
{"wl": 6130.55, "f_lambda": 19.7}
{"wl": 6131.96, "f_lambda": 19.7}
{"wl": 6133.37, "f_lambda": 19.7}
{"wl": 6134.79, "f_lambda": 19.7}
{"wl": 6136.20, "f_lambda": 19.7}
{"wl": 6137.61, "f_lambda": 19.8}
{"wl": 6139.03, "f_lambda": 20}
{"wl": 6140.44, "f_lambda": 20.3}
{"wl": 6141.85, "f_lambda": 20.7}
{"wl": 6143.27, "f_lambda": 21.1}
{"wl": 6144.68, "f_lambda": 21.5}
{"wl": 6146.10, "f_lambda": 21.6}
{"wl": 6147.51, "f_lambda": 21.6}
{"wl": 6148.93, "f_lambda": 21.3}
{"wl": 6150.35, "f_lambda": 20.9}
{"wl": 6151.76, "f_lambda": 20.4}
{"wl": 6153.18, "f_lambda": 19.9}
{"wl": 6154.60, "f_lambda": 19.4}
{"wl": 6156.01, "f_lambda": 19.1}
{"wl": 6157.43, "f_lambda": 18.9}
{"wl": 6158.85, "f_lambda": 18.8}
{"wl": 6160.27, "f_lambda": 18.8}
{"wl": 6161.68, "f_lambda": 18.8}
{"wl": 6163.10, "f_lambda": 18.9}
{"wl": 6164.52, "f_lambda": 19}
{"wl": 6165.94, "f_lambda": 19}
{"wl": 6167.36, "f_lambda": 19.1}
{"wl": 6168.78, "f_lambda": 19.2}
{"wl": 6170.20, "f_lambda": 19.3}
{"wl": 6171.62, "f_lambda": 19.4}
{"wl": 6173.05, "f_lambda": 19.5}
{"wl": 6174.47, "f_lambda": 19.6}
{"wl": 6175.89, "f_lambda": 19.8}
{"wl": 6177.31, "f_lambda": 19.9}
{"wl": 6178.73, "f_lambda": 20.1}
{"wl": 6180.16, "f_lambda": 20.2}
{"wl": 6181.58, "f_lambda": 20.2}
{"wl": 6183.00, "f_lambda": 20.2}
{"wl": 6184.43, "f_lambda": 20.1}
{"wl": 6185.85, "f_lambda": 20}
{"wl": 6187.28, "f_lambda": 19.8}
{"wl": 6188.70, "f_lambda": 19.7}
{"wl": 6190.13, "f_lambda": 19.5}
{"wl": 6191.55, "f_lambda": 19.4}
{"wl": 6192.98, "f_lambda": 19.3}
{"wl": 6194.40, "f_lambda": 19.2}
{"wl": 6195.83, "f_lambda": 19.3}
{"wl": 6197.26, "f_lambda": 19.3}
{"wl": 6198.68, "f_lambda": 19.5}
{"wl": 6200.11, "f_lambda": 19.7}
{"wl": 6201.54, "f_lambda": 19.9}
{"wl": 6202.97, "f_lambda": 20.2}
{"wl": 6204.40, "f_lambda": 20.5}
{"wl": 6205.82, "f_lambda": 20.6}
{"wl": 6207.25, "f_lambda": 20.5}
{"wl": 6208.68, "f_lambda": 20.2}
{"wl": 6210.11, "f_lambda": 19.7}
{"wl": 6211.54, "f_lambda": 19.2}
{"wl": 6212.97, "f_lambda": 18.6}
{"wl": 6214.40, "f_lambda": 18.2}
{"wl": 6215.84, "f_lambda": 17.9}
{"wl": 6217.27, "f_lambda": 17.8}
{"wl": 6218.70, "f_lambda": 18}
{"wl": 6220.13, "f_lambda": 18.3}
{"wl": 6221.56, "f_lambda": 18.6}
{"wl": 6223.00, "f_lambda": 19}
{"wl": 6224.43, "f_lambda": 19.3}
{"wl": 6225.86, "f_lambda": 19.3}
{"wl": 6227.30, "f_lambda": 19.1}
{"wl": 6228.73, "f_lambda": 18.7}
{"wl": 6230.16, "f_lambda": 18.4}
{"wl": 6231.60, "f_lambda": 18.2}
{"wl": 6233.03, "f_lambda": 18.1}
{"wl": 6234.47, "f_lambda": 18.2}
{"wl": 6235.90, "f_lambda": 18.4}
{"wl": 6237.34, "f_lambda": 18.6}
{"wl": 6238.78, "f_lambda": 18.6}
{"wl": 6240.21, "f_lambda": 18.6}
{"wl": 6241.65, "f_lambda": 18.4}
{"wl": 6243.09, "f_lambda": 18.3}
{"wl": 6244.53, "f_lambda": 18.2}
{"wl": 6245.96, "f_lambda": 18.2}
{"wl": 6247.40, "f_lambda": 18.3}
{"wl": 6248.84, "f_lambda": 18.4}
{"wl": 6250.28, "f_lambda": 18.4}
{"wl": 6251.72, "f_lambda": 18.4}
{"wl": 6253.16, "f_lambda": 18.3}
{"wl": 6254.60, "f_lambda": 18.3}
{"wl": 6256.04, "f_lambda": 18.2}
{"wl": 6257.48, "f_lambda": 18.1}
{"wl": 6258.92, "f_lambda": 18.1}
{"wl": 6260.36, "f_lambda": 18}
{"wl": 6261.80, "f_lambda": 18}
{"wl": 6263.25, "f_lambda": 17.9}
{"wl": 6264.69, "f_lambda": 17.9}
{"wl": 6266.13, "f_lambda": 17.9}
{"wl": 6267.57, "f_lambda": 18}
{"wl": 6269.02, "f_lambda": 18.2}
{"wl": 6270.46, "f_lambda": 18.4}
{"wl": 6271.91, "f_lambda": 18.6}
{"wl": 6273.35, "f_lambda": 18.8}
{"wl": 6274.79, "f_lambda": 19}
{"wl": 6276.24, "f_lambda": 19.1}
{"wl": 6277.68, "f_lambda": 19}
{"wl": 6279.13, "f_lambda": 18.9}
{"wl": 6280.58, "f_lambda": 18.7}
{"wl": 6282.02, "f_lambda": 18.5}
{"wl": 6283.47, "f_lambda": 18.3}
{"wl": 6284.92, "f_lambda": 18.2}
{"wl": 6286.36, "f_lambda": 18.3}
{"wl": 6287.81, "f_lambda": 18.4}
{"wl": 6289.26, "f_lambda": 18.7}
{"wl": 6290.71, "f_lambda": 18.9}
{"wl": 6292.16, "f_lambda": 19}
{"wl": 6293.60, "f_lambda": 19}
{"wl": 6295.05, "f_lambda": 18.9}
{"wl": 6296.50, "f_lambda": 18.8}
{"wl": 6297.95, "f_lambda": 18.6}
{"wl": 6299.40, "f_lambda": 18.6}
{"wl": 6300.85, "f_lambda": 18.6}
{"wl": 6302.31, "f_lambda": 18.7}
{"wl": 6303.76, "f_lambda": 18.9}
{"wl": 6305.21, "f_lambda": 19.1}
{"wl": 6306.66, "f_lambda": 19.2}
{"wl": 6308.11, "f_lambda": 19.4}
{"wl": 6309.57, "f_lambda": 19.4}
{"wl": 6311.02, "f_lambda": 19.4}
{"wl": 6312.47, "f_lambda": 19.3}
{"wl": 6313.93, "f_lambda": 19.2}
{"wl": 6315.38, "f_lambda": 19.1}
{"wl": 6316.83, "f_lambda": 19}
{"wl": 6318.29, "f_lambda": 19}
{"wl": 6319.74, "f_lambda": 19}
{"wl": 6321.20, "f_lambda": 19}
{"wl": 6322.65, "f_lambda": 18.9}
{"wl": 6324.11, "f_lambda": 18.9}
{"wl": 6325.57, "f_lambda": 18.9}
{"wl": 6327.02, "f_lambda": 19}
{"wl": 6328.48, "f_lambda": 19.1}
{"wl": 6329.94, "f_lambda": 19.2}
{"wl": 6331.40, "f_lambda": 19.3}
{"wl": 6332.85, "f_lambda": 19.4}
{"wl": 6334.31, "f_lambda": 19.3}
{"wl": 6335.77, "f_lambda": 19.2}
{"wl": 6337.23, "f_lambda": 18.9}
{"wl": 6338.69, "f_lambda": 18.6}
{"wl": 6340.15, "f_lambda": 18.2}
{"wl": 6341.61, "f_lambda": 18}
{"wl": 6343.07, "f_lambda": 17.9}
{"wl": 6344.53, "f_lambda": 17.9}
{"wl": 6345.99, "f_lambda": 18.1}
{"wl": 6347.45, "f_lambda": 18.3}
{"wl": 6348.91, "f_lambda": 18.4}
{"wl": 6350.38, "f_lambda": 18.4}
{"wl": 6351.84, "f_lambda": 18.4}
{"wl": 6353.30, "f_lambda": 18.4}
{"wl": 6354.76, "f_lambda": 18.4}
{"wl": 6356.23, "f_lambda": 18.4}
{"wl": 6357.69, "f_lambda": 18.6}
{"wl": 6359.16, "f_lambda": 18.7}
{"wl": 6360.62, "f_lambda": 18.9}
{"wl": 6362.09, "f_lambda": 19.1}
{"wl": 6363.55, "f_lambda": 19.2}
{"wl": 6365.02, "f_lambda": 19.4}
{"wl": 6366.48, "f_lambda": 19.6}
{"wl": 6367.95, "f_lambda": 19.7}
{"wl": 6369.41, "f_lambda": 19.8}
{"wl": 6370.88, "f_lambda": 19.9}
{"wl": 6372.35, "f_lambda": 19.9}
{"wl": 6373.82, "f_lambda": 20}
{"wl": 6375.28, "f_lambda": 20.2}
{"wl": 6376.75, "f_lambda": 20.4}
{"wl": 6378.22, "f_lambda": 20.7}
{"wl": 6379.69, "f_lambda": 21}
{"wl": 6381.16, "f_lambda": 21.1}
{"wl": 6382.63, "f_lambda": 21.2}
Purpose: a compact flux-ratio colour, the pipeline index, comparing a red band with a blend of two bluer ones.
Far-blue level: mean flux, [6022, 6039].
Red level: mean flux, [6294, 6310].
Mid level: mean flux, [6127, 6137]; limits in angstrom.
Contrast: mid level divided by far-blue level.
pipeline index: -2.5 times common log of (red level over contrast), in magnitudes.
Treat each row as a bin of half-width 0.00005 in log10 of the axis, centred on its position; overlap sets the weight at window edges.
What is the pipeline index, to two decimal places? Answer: -3.28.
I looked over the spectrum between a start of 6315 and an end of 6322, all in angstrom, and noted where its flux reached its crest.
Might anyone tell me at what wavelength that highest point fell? 6315.38 angstrom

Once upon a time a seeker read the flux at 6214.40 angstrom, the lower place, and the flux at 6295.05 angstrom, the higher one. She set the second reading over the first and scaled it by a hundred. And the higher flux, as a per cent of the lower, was 104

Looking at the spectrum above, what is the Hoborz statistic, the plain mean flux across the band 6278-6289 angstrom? 18.5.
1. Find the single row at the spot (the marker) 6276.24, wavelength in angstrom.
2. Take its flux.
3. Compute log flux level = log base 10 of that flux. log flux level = 1.28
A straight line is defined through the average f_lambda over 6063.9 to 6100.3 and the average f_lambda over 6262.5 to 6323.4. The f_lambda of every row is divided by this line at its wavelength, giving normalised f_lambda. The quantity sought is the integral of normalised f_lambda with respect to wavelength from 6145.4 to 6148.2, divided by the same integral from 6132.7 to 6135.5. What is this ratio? 1.10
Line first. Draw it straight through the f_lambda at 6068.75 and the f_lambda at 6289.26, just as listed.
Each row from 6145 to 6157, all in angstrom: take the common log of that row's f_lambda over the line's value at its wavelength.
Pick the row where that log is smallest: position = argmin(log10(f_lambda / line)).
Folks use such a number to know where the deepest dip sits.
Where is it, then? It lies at 6156.01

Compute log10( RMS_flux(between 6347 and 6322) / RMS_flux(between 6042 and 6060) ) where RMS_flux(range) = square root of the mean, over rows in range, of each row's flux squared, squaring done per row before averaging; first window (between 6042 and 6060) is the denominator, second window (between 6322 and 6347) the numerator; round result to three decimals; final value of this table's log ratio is -0.033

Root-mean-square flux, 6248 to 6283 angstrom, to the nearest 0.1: 18.4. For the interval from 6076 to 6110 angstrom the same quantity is 20.4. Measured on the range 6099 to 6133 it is 20.3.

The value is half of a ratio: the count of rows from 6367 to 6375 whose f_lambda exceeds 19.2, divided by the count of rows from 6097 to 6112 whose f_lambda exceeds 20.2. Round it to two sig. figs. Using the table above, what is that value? 0.25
